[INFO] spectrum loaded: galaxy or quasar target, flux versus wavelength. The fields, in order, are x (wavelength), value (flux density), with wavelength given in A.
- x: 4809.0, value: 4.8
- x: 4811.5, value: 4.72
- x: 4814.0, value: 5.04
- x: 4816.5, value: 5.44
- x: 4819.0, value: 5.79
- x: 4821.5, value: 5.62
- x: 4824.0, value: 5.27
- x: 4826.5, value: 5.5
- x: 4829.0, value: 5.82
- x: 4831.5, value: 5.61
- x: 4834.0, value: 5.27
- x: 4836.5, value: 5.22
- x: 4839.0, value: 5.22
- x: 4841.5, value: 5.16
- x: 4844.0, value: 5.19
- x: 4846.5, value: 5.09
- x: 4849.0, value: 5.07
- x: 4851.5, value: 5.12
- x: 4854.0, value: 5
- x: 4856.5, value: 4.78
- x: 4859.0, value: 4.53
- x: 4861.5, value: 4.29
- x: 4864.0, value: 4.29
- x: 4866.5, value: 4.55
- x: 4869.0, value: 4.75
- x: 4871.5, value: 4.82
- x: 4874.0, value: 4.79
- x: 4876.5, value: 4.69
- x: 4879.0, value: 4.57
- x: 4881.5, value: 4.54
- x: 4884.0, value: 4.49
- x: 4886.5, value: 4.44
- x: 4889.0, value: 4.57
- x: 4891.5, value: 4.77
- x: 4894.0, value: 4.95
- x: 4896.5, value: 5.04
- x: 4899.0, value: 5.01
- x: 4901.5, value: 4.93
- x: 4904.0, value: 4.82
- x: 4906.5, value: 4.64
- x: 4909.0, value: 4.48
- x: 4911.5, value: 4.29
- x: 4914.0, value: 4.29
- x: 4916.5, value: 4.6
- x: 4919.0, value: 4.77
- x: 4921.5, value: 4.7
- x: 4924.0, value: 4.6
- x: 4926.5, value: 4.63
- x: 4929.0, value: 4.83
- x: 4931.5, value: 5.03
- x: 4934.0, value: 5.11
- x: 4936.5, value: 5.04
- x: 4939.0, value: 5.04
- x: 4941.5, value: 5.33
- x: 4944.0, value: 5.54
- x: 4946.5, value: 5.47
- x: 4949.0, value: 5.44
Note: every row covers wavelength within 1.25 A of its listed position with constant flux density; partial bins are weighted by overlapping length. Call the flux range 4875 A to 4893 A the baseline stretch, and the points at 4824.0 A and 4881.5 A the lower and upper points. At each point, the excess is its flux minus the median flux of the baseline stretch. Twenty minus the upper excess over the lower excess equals 20.0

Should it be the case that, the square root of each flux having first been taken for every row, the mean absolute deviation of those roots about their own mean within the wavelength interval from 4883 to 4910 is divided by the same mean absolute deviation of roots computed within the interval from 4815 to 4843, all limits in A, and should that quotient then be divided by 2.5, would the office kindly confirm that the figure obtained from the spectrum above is 0.42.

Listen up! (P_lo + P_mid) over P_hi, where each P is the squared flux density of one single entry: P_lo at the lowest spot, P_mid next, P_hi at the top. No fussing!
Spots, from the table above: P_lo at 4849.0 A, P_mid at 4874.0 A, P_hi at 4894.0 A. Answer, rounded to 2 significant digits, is 2.0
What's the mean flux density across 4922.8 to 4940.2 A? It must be 4.9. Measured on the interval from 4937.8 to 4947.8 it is 5.3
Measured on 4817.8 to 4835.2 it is 5.6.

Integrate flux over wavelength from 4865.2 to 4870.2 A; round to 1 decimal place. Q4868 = 23.2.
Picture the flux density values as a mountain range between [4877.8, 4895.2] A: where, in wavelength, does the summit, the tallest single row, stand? 4894.0 A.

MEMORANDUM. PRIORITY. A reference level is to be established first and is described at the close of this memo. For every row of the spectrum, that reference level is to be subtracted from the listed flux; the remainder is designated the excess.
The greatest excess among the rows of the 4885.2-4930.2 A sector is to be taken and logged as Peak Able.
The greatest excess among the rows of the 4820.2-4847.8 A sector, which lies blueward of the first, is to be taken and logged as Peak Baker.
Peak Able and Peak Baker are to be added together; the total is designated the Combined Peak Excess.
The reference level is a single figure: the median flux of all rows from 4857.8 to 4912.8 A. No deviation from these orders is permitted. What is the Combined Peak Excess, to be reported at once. 1.65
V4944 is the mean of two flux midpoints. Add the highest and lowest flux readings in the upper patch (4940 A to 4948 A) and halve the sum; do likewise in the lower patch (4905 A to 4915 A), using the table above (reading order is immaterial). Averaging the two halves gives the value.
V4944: 4.95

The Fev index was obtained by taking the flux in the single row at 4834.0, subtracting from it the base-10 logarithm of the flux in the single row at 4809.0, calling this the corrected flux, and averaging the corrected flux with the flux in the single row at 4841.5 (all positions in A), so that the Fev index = 4.9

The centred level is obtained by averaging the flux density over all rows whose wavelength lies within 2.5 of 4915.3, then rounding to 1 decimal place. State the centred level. 4.4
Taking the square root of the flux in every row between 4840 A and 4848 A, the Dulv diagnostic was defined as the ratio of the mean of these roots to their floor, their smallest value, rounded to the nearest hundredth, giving 1.01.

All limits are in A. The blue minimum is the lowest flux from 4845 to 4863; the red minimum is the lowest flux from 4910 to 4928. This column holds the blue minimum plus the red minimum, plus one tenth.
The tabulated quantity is 8.7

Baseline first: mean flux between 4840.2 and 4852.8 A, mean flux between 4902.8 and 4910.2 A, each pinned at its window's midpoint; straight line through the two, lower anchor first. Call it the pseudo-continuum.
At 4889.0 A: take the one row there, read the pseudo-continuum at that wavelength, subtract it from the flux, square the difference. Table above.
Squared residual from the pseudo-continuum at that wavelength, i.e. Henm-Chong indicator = 0.047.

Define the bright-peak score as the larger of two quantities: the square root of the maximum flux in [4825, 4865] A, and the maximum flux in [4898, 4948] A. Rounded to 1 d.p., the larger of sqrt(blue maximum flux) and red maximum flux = 5.5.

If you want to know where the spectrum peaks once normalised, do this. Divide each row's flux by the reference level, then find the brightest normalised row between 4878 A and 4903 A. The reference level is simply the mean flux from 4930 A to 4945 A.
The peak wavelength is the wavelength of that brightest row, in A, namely 4896.5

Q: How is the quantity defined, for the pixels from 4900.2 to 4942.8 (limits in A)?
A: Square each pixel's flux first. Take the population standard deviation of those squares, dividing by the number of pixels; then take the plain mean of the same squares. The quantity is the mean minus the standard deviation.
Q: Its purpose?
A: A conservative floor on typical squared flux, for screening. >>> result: 20.2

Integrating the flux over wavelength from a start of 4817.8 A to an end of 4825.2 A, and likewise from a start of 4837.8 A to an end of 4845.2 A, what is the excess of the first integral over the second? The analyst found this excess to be 3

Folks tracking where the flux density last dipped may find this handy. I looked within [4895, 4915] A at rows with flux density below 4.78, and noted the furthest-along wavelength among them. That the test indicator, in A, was 4914.0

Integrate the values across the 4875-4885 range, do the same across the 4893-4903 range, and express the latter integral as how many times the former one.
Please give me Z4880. 1.09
